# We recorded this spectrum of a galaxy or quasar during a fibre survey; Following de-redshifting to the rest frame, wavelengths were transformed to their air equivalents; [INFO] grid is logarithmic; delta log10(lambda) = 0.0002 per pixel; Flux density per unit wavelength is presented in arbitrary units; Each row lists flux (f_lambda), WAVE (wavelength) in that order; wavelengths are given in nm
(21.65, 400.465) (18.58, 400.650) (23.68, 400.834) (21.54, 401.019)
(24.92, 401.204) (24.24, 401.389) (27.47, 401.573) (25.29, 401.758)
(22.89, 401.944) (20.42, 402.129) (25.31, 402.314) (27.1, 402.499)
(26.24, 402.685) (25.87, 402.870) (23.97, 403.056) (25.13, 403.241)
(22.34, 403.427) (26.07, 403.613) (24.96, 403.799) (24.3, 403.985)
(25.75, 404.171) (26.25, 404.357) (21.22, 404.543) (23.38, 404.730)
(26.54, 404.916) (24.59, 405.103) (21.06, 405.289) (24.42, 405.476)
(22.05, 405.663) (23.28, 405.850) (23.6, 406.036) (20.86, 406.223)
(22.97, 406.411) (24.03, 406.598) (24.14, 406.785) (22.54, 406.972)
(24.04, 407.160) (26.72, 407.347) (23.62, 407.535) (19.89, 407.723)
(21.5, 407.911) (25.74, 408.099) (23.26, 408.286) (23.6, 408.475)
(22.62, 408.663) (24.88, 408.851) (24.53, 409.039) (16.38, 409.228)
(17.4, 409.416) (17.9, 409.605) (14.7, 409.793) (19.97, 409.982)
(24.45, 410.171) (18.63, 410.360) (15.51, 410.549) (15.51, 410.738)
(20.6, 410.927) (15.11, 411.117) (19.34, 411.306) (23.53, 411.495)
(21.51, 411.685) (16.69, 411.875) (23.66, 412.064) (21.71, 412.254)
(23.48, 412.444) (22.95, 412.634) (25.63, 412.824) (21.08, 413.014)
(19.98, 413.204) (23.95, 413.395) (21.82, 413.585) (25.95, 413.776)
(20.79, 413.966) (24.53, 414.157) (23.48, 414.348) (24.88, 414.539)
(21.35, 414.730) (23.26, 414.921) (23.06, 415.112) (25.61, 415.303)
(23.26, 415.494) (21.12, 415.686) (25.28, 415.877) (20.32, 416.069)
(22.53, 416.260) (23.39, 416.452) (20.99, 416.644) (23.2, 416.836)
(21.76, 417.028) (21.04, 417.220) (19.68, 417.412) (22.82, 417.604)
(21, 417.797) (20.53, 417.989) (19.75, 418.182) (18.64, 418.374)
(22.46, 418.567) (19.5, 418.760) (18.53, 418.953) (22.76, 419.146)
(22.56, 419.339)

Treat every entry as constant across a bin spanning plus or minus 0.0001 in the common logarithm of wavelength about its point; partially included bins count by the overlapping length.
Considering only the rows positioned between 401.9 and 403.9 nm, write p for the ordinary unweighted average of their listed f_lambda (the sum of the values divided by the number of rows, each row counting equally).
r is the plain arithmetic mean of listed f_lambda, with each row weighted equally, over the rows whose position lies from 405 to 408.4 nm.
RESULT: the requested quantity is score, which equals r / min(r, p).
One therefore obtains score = 1.00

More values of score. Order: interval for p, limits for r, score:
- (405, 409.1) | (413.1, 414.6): 1.00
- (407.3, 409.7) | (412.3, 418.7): 1.01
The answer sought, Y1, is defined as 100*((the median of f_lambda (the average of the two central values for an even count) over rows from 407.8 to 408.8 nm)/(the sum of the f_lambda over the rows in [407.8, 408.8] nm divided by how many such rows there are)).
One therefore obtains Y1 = 100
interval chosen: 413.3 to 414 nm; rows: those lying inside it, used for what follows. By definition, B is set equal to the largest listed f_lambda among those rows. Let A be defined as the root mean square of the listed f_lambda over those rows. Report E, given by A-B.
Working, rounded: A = 23.2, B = 25.95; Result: -2.7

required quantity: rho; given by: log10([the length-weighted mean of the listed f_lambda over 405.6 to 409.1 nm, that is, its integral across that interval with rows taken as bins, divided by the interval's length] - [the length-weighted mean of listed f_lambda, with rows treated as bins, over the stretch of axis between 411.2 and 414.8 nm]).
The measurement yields -0.03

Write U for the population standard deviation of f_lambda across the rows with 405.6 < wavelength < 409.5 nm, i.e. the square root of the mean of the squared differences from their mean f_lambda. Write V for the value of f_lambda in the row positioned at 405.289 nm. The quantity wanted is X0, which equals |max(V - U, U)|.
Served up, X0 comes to 19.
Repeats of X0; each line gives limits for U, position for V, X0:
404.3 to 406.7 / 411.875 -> 15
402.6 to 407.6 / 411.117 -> 13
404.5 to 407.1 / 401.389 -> 23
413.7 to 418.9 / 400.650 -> 17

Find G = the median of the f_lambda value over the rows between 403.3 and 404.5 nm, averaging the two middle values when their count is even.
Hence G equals 25.4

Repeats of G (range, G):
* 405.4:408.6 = 23.6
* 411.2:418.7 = 22.5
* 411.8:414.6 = 23.5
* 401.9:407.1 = 24.1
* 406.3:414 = 22.5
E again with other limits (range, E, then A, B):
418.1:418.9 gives -2.3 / 20.1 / 22.46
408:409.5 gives -3.2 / 22.5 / 25.74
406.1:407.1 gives -1.2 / 22.9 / 24.14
